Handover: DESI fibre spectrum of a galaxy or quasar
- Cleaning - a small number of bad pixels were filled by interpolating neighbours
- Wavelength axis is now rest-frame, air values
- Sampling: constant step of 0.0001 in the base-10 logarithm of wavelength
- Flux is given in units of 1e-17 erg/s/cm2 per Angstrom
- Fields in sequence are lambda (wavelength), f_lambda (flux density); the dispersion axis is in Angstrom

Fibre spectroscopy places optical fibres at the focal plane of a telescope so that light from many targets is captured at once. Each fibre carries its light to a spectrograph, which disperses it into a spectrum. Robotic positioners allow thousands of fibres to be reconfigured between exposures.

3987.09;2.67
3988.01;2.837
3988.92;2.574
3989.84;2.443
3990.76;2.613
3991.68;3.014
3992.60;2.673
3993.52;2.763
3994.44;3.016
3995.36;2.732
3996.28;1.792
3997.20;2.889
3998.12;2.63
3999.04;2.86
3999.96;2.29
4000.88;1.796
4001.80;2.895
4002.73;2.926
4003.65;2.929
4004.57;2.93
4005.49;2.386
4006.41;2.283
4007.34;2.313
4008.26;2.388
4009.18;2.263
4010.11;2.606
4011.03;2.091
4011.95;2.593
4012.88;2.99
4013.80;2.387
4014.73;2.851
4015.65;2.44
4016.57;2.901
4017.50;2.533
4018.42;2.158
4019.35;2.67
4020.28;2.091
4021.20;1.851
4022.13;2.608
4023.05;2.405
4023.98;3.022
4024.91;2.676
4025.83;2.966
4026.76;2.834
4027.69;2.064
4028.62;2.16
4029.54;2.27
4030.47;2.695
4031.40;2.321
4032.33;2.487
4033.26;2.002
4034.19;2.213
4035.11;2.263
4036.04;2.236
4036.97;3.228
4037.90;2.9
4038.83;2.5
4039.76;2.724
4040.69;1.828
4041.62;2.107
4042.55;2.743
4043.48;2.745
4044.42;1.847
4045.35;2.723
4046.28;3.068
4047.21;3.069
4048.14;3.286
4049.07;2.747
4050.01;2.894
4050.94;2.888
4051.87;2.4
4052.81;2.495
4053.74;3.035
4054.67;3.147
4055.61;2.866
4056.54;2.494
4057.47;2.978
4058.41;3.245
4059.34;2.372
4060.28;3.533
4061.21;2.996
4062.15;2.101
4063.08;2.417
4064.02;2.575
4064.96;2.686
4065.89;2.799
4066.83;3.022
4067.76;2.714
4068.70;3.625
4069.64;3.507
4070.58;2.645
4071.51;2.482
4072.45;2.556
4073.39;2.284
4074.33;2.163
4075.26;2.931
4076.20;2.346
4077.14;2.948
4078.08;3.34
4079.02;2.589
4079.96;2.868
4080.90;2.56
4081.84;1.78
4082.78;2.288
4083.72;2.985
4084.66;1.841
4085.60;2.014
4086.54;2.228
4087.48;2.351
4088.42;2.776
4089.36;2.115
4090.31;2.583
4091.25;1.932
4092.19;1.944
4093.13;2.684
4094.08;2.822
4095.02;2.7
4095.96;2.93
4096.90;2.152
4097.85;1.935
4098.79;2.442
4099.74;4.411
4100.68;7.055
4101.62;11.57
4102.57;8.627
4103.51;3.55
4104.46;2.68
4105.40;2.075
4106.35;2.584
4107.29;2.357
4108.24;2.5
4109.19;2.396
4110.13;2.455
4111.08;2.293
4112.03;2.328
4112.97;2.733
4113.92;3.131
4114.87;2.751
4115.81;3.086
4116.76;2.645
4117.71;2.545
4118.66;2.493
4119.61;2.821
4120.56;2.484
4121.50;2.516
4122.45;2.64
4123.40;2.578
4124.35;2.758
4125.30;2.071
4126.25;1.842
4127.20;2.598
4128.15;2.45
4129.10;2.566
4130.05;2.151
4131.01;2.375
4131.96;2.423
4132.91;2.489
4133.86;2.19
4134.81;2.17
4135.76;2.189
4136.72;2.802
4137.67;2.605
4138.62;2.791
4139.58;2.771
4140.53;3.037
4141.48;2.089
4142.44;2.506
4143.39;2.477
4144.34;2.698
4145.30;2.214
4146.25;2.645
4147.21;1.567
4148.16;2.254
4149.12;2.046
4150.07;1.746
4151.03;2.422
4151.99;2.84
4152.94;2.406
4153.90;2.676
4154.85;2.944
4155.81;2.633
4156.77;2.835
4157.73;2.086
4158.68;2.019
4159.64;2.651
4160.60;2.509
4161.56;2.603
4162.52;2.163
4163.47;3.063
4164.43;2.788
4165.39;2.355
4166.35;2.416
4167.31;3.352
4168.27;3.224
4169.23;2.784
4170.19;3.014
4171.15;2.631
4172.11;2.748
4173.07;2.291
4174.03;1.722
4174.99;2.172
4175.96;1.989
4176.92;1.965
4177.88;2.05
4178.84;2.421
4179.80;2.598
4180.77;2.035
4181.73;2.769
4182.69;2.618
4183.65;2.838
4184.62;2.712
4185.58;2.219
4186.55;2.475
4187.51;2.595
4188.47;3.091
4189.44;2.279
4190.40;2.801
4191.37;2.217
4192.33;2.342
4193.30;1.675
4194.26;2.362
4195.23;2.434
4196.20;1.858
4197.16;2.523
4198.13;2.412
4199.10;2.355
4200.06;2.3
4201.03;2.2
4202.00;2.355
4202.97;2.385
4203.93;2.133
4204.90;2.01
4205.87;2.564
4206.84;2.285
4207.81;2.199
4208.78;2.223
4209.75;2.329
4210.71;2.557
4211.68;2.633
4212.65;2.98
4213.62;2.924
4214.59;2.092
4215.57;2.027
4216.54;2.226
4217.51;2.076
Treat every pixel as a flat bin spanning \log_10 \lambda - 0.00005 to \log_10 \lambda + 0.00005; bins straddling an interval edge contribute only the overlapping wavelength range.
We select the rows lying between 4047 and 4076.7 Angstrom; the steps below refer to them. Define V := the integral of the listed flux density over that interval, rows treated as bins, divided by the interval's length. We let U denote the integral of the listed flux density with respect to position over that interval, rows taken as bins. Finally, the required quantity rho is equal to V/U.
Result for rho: 0.03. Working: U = 83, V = 2.79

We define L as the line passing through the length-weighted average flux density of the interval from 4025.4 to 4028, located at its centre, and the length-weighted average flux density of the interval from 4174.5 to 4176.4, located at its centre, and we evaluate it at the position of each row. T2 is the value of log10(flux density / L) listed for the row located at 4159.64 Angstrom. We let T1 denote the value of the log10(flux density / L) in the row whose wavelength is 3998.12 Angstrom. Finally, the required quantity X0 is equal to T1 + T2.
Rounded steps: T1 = -0.020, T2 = 0.09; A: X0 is 0.07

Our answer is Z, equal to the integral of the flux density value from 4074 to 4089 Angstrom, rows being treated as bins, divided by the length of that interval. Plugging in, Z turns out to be 2.50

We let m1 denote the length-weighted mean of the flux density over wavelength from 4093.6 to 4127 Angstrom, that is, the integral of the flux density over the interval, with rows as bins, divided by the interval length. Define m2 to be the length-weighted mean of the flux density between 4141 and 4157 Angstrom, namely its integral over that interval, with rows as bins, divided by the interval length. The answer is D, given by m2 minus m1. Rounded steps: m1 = 3.16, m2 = 2.41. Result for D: -0.8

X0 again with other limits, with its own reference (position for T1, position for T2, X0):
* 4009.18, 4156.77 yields 0.04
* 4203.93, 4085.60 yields -0.04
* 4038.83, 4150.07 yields -0.11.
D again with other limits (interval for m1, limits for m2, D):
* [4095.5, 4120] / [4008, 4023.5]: -0.9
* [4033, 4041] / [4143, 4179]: 0.0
